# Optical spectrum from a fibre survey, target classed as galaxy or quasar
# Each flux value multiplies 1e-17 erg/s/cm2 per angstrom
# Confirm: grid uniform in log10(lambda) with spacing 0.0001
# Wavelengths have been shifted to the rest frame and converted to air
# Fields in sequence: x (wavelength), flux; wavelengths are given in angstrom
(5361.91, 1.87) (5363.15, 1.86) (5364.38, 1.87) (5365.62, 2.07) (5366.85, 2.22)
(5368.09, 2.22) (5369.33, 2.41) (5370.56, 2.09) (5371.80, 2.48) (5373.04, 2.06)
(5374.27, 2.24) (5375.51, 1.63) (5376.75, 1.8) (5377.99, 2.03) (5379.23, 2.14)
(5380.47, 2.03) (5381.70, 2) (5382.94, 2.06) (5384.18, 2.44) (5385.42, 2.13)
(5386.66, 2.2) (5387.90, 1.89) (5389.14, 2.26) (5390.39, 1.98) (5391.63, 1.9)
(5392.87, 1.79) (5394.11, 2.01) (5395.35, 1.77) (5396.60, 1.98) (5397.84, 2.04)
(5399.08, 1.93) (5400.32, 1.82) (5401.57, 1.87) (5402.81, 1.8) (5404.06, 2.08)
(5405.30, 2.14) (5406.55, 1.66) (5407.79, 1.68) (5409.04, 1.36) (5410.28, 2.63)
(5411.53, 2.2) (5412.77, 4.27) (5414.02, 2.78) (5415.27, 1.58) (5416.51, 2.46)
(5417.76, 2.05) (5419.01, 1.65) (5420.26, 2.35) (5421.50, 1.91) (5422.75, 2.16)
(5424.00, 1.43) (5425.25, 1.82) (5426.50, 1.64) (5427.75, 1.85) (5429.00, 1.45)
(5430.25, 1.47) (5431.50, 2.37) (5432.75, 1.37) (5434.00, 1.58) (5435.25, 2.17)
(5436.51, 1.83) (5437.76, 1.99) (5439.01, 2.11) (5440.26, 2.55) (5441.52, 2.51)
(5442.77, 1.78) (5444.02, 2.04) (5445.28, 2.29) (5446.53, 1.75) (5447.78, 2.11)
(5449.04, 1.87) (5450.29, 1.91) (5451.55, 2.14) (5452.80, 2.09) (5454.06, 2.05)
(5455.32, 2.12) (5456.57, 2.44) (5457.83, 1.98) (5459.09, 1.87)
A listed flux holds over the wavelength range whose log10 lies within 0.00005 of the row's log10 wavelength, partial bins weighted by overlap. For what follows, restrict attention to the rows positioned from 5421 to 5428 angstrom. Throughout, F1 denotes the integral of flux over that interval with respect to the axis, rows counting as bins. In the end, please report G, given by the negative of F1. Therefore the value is -13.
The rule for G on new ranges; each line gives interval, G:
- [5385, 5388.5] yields -7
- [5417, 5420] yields -6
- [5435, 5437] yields -4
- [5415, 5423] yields -16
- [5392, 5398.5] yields -12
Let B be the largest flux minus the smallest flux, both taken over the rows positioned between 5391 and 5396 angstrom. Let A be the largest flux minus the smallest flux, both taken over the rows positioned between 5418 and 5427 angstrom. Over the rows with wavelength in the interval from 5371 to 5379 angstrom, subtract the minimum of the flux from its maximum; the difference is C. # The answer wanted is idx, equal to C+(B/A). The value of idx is 1.1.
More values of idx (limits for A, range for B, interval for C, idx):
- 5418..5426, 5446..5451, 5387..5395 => 0.9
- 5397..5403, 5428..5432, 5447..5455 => 4.1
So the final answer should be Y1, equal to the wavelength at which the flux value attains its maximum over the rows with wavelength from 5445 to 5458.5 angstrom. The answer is 5456.57 angstrom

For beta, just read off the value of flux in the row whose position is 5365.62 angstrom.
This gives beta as 2.07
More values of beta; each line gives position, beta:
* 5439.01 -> 2.11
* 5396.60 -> 1.98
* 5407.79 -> 1.68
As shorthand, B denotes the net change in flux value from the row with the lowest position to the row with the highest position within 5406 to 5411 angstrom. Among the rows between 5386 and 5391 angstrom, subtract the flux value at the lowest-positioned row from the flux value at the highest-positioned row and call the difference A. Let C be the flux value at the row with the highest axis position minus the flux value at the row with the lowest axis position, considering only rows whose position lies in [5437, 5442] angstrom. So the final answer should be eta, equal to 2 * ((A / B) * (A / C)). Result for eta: 0.2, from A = -0.22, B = 1.0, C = 0.5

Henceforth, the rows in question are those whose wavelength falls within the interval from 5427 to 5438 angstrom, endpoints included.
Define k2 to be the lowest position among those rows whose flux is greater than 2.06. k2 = 5431.50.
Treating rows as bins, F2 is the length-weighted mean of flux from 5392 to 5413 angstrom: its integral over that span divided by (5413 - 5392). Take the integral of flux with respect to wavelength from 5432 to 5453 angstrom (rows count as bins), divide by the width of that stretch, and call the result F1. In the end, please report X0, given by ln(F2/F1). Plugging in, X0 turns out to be 0.01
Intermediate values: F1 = 2.01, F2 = 2.02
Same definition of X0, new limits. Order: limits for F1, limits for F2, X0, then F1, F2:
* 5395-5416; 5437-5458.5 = 0.00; 2.10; 2.10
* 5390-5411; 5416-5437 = -0.03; 1.91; 1.85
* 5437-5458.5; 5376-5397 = -0.04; 2.10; 2.02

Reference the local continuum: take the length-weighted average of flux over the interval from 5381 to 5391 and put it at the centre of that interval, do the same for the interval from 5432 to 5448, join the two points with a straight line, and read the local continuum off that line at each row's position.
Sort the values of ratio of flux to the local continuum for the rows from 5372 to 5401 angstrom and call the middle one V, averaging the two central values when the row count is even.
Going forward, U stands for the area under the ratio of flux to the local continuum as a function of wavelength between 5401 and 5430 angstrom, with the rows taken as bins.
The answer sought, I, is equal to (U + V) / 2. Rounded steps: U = 28.6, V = 0.95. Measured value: 14.8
